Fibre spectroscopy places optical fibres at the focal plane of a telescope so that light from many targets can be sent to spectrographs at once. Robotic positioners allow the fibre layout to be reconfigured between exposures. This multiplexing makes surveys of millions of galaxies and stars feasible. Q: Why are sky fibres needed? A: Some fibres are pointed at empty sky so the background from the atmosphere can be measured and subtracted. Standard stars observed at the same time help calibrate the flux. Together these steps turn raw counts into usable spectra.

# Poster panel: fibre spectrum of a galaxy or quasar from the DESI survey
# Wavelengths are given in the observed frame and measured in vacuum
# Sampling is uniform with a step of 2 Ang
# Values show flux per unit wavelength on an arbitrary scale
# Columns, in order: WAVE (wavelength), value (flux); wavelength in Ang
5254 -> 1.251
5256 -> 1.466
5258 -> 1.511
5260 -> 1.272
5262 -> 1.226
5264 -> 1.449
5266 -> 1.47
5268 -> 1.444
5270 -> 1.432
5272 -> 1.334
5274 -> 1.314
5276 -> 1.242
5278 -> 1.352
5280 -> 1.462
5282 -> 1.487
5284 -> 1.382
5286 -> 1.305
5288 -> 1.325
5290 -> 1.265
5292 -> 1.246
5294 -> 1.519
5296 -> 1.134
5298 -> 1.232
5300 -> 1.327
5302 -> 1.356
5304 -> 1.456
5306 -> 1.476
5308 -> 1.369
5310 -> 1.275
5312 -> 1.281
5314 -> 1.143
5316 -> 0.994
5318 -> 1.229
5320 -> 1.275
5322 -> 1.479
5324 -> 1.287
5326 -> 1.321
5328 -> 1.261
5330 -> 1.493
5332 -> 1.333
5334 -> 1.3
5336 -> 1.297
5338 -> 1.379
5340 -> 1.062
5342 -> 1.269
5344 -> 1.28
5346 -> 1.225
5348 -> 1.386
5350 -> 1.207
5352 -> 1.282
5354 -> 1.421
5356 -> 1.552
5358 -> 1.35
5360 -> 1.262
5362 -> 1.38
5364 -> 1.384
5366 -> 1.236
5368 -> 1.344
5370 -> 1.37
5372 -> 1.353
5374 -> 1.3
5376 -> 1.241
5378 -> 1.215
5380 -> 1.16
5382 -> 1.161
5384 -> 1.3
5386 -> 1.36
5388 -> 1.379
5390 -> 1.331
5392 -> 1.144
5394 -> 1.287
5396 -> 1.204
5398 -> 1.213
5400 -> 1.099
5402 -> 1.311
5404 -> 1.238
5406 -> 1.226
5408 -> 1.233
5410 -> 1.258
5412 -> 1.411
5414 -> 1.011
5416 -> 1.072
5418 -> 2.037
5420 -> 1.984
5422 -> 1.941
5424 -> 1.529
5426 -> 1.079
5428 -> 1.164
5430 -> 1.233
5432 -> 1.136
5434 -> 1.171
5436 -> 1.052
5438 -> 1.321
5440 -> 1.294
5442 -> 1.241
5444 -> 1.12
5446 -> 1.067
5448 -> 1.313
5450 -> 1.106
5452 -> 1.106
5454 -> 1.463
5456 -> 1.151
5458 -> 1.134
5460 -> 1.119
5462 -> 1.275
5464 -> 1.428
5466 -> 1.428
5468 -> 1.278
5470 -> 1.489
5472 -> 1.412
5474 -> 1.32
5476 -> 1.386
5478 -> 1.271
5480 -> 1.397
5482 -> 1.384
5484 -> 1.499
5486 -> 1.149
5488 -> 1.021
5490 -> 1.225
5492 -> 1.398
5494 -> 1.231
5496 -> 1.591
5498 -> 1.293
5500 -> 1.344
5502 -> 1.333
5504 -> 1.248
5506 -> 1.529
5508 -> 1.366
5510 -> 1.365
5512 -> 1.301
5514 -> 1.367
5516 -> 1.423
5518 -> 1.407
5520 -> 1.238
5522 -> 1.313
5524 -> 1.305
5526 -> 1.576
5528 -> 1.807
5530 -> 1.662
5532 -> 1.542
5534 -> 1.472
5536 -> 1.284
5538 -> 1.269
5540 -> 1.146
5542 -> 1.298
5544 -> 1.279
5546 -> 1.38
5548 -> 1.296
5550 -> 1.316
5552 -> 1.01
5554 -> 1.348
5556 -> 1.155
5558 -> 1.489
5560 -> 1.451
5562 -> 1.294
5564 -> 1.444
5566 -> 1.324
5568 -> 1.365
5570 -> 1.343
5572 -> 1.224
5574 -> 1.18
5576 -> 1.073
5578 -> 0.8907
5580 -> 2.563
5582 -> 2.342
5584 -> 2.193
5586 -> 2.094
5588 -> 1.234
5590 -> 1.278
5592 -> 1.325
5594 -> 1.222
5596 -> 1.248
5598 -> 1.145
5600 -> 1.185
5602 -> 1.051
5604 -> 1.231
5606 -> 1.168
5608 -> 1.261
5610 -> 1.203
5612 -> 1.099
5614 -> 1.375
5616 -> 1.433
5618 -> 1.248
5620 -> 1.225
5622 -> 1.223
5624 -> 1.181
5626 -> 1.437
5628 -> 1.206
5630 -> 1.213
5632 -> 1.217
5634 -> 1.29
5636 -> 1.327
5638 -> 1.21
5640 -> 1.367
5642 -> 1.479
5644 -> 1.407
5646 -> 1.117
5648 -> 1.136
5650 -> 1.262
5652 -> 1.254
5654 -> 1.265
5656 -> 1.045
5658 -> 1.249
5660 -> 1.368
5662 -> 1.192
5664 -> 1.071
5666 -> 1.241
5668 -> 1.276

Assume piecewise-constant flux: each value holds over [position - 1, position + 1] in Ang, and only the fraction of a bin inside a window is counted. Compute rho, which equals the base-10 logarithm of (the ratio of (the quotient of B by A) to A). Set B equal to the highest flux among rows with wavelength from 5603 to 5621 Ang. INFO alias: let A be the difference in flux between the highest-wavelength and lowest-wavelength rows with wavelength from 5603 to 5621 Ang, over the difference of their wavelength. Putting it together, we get 7.0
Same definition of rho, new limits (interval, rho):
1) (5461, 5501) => 5.7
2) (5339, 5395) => 5.0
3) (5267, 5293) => 4.3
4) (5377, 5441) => 6.1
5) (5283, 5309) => 6.7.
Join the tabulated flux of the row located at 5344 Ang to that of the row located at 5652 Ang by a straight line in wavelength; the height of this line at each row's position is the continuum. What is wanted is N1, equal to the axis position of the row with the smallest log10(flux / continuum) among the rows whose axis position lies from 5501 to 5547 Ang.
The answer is 5540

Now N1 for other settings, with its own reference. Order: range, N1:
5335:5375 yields 5340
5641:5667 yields 5656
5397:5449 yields 5414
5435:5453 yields 5436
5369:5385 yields 5380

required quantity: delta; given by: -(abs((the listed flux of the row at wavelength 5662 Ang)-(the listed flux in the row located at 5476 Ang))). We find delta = -0.19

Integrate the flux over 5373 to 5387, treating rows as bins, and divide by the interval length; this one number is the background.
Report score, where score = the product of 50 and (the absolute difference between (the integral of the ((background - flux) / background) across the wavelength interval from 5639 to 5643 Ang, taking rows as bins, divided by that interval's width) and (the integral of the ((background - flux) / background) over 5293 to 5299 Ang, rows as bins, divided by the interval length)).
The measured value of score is 5.1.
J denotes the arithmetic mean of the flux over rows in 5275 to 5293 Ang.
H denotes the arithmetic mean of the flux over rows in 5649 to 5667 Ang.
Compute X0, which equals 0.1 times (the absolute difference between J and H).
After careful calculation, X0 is 0.012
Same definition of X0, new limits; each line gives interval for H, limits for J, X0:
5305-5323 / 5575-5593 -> 0.039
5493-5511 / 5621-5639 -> 0.011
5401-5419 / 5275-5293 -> 0.003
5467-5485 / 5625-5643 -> 0.008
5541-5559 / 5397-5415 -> 0.006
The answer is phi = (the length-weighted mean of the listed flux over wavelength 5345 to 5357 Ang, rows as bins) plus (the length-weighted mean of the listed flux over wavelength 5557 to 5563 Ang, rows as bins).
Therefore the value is 2.8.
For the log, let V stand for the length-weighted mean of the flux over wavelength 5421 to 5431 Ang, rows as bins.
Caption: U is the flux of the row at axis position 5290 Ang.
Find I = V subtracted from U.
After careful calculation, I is -0.12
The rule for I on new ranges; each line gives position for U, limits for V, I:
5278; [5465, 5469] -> 0.00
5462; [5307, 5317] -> 0.06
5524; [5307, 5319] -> 0.09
